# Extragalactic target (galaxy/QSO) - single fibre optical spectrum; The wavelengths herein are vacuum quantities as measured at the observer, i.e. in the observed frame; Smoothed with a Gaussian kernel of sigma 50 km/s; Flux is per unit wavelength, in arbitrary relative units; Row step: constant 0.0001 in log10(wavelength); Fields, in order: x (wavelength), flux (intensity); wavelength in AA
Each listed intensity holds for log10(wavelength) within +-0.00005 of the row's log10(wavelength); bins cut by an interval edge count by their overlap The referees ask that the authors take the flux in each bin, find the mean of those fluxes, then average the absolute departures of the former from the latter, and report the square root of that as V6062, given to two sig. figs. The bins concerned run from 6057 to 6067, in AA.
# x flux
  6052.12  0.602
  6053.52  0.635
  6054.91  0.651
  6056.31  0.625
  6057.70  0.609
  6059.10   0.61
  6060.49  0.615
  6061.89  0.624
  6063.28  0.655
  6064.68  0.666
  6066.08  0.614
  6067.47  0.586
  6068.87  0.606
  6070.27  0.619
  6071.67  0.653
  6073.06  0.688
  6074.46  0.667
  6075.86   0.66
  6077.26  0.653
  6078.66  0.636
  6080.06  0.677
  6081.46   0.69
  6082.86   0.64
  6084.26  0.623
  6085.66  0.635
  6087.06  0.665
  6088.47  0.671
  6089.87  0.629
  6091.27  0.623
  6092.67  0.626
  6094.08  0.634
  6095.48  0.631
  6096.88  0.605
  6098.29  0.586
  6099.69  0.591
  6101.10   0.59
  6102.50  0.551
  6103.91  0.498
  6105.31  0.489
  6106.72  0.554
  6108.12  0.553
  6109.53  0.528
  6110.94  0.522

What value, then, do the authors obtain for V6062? 0.14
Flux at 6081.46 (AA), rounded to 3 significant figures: 0.690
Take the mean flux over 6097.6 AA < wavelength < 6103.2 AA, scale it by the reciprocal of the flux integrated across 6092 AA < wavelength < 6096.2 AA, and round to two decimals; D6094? 0.22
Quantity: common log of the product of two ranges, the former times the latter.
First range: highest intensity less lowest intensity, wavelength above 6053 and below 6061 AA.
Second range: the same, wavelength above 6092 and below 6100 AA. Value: -2.70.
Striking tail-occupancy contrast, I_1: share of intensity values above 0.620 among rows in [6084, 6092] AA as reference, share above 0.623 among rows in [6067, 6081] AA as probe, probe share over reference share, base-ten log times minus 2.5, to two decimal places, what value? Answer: 0.39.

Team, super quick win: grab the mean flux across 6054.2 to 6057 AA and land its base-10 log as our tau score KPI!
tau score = -0.195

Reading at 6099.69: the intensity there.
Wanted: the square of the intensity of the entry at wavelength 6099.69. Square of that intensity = 0.349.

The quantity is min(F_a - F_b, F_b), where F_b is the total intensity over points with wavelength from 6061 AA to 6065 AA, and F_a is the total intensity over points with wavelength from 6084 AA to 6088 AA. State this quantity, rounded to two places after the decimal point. -0.02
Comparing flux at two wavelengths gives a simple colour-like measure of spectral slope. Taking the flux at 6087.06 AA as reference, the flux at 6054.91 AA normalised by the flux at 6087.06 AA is 0.98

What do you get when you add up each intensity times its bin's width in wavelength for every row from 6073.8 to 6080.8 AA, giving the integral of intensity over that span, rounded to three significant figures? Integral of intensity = 4.61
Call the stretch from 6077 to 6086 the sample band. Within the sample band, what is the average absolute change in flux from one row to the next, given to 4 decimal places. 0.0250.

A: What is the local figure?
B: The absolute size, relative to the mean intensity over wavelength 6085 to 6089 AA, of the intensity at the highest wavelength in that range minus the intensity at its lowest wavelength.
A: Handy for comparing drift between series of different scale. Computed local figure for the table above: 0.055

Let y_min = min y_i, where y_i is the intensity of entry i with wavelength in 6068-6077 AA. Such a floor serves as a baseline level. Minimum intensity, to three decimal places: 0.606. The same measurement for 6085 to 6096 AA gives 0.623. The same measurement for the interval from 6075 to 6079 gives 0.636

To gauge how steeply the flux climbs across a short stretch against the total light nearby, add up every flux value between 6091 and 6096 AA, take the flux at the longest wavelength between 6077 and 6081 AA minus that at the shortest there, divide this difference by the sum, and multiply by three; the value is 0.029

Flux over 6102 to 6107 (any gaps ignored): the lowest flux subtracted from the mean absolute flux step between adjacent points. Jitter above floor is -0.447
